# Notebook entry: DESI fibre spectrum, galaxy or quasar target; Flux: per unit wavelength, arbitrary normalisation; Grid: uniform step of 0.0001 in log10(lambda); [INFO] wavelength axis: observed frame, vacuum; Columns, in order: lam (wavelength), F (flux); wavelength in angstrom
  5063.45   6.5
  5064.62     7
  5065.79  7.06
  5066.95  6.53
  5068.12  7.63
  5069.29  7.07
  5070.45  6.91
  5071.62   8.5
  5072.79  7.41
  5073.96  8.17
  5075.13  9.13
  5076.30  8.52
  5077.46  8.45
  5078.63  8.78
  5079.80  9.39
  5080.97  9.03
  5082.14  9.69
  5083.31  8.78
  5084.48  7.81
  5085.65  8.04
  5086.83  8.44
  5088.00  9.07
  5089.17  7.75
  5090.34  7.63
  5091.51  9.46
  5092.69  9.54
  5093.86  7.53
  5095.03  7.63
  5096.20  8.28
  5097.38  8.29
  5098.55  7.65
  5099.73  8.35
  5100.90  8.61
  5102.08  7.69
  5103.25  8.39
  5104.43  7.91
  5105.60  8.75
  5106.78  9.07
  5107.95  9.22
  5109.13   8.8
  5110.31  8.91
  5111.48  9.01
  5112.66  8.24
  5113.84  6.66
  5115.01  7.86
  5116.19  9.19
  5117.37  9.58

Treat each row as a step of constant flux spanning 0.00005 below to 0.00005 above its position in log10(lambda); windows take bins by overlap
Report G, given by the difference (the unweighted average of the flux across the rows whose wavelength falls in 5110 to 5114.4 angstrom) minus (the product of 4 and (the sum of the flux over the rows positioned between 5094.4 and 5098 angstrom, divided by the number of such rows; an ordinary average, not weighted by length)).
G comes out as -24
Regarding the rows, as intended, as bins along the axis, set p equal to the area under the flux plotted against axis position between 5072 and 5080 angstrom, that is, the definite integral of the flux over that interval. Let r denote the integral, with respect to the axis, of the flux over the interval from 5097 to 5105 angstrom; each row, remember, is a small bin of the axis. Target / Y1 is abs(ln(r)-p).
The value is 64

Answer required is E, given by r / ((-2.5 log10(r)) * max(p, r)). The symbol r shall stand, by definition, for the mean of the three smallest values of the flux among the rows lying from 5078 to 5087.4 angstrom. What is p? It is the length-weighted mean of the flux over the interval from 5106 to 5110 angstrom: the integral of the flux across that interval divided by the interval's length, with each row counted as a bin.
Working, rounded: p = 9.0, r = 8.10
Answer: -0.396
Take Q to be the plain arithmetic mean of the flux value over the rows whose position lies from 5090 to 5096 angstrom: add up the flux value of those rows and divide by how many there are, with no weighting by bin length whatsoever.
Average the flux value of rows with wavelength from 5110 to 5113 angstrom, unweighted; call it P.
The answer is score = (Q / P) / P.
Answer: 0.110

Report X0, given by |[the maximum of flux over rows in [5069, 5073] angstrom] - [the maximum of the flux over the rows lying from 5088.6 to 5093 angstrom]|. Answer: 1.0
